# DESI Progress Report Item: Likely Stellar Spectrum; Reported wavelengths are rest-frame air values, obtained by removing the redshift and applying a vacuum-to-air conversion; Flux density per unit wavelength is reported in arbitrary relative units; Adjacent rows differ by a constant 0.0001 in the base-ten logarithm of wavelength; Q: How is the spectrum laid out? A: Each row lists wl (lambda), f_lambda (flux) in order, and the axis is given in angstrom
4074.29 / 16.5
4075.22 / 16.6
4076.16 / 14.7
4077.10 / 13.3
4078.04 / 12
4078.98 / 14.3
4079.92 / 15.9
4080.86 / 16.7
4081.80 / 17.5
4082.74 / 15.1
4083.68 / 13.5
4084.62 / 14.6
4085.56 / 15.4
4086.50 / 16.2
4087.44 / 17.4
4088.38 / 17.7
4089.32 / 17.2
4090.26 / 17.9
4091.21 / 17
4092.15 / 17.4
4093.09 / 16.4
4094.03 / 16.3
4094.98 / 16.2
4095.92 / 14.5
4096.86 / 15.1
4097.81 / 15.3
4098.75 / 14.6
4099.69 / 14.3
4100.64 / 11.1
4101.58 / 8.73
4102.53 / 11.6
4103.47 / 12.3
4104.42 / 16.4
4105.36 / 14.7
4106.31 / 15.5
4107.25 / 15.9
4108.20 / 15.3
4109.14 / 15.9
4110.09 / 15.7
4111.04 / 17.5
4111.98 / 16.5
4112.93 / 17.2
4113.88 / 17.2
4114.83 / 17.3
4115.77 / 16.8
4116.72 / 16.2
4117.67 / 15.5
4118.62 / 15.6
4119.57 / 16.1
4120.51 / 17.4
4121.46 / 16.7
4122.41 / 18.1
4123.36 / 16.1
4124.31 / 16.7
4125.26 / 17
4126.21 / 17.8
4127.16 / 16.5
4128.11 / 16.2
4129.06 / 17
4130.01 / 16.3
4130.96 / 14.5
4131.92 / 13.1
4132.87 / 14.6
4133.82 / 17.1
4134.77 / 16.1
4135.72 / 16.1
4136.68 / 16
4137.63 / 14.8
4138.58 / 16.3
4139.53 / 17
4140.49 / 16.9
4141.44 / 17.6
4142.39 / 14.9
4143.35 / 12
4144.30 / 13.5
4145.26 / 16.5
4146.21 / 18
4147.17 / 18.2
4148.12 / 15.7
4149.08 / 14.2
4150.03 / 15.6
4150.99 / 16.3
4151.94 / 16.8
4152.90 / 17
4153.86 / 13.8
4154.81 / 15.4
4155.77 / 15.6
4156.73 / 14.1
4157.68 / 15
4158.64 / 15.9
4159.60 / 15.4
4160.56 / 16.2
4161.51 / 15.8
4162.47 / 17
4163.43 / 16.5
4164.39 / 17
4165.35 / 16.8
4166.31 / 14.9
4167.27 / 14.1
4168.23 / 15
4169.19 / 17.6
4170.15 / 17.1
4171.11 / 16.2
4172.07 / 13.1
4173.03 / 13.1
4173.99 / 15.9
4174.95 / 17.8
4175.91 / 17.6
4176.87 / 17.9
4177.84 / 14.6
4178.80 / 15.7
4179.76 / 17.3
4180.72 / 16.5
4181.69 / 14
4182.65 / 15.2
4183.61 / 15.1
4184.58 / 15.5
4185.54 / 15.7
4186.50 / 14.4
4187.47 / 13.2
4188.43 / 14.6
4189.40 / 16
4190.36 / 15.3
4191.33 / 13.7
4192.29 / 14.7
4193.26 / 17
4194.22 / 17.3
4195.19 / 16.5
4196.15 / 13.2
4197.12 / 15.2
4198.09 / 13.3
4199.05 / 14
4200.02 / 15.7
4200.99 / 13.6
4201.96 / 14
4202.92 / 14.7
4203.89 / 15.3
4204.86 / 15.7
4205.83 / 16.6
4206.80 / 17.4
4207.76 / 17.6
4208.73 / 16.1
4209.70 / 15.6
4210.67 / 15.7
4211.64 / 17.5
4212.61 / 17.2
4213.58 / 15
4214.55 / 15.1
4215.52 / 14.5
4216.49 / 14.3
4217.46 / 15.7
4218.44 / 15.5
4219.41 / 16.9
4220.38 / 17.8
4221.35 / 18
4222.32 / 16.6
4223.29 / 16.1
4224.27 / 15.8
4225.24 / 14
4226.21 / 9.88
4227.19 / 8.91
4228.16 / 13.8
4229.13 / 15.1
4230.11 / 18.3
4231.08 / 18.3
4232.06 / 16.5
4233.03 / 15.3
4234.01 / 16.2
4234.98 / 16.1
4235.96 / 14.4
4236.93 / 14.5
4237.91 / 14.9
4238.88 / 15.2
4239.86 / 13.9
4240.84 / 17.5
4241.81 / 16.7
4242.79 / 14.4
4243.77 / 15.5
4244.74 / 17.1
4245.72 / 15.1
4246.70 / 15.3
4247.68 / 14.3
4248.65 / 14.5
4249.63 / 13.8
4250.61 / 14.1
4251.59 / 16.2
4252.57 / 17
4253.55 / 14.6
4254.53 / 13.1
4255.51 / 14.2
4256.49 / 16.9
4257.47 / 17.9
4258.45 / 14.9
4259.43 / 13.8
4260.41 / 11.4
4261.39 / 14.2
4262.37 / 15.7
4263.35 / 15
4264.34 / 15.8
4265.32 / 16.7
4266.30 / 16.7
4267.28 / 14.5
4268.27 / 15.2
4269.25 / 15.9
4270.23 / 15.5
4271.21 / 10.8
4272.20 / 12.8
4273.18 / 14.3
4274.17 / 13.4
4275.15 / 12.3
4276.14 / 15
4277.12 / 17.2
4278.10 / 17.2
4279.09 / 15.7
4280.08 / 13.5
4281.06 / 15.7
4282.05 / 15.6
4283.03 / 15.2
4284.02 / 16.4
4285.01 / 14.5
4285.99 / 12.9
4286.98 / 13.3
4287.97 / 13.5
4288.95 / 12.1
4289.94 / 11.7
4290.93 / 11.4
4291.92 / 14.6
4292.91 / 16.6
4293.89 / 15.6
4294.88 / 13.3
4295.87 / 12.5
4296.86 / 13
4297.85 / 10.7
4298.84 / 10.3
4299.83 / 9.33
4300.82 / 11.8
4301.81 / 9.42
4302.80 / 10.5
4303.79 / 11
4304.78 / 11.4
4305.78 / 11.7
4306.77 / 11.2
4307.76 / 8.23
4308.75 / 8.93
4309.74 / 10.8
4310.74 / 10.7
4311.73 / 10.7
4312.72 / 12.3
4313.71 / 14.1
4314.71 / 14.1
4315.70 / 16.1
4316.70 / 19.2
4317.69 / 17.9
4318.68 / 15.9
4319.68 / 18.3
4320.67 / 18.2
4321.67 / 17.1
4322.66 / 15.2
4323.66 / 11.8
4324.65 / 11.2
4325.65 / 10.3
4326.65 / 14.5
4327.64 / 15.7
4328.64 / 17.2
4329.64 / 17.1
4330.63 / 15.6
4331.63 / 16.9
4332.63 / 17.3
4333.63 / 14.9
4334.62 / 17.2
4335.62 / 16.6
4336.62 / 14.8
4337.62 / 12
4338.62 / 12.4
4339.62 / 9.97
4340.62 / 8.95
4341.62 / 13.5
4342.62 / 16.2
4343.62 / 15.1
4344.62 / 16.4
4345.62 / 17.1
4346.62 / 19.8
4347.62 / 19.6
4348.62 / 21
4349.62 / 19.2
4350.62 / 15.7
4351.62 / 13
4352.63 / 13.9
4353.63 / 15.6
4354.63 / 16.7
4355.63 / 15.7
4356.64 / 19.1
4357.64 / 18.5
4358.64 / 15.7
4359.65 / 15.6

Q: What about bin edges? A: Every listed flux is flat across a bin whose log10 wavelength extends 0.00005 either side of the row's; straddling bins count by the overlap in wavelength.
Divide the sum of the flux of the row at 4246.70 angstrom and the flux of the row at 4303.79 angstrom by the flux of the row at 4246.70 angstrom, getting 1.72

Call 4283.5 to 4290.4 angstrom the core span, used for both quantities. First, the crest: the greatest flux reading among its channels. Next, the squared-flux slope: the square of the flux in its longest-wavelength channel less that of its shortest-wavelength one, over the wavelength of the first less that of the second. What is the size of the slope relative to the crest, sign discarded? 1.4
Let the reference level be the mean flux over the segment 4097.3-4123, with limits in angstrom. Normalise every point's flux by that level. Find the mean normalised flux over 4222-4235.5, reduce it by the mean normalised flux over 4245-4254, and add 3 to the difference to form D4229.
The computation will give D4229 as 3.00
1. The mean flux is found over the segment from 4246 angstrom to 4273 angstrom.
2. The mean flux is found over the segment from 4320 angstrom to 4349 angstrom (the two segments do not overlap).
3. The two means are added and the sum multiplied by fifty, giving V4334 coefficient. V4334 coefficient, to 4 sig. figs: 1507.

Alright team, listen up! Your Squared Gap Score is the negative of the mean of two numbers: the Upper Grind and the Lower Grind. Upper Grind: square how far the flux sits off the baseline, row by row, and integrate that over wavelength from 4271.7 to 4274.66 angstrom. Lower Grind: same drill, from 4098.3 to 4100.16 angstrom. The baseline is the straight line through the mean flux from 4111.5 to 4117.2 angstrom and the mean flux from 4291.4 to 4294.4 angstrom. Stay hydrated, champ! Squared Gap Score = -14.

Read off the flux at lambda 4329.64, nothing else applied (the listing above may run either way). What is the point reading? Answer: 17.1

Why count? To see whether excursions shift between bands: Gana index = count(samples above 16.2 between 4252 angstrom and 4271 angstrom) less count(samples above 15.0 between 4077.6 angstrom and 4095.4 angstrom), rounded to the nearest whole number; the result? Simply -10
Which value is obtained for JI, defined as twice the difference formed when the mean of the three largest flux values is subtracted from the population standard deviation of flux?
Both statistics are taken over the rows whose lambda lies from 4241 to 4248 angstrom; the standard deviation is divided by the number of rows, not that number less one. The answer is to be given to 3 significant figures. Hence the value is -30.9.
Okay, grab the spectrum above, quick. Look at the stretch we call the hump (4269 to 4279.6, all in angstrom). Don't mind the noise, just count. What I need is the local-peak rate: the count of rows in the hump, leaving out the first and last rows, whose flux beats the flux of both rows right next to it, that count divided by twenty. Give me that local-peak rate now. 0.050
